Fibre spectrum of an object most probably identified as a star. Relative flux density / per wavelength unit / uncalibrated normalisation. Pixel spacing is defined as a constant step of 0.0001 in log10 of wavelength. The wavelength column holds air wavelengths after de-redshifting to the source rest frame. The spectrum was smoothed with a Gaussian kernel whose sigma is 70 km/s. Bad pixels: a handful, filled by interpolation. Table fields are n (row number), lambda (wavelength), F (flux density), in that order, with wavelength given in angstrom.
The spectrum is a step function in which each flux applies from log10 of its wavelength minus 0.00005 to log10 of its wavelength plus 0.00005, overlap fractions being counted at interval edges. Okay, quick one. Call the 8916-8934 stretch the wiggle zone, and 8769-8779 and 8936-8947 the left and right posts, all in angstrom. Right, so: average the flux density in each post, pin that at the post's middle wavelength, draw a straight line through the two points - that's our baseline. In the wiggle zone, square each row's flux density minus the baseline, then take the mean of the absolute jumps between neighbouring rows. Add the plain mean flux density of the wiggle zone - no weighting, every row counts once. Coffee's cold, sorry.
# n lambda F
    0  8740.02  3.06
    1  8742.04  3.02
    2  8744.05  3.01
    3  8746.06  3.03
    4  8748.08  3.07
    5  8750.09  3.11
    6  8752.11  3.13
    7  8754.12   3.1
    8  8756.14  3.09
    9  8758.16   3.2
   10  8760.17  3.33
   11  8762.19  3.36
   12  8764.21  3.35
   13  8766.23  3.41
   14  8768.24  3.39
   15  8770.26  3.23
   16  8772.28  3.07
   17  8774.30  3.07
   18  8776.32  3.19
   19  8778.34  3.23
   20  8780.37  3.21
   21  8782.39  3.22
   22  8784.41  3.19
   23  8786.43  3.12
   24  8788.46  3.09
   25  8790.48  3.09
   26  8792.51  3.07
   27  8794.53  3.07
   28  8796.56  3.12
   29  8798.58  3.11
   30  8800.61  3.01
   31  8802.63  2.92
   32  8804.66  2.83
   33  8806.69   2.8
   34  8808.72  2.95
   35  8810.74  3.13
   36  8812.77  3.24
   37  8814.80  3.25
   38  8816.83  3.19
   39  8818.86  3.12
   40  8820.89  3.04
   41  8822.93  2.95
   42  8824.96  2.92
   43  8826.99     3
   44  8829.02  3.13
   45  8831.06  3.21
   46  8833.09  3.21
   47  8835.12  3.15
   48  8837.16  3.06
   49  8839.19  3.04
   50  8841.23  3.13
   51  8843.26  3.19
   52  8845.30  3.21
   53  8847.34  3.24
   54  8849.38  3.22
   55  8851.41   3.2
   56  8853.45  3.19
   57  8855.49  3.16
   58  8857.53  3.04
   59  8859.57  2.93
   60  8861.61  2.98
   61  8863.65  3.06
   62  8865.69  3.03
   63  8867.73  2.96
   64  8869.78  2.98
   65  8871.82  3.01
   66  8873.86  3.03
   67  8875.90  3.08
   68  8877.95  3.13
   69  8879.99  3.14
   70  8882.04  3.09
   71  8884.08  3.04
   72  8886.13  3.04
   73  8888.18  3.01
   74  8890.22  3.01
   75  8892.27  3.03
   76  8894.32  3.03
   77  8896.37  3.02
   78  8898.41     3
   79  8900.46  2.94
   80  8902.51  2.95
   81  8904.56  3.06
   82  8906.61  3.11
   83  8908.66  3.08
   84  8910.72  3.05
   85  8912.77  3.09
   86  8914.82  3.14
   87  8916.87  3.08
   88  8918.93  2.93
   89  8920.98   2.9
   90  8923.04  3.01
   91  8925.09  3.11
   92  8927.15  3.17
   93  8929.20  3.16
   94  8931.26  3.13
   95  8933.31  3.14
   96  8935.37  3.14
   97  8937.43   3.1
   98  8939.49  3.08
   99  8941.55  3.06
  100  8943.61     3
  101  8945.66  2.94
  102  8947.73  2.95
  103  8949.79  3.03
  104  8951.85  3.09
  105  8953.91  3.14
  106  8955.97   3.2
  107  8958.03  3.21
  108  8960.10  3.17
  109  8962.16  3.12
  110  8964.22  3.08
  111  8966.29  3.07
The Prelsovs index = 3.08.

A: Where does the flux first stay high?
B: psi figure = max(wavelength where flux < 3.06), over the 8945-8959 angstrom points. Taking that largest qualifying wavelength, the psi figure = 8949.79 angstrom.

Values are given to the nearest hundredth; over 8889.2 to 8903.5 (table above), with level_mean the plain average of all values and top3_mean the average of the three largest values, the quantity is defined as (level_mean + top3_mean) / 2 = 3.01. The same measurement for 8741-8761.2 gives 3.16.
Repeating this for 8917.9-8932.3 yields 3.11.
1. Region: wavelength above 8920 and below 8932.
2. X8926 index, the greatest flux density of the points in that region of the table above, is 3.17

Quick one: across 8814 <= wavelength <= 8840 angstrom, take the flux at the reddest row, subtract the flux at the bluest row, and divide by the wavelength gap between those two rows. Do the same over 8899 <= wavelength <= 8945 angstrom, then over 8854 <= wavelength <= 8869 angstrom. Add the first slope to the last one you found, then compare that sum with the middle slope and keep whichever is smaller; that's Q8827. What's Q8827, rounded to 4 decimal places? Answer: -0.0249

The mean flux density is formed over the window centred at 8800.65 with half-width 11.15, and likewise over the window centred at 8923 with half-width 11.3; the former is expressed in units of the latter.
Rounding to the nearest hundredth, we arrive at 0.98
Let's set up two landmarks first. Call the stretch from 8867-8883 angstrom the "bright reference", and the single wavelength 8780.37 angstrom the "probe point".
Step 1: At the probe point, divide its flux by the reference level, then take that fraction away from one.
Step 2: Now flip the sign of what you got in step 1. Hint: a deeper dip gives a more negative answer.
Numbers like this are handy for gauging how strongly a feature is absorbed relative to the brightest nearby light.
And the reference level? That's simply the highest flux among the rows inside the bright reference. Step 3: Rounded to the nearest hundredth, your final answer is 0.02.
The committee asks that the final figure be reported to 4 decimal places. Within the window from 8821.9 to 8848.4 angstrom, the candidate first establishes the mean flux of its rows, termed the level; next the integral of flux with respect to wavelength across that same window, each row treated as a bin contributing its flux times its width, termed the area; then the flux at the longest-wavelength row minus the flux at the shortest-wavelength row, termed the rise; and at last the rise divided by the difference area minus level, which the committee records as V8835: 0.0037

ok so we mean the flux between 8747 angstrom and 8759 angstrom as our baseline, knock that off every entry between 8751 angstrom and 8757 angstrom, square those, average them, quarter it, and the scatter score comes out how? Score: 0.0001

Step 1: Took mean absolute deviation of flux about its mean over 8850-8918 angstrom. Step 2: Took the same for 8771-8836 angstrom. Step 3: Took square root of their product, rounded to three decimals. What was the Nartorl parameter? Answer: 0.071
